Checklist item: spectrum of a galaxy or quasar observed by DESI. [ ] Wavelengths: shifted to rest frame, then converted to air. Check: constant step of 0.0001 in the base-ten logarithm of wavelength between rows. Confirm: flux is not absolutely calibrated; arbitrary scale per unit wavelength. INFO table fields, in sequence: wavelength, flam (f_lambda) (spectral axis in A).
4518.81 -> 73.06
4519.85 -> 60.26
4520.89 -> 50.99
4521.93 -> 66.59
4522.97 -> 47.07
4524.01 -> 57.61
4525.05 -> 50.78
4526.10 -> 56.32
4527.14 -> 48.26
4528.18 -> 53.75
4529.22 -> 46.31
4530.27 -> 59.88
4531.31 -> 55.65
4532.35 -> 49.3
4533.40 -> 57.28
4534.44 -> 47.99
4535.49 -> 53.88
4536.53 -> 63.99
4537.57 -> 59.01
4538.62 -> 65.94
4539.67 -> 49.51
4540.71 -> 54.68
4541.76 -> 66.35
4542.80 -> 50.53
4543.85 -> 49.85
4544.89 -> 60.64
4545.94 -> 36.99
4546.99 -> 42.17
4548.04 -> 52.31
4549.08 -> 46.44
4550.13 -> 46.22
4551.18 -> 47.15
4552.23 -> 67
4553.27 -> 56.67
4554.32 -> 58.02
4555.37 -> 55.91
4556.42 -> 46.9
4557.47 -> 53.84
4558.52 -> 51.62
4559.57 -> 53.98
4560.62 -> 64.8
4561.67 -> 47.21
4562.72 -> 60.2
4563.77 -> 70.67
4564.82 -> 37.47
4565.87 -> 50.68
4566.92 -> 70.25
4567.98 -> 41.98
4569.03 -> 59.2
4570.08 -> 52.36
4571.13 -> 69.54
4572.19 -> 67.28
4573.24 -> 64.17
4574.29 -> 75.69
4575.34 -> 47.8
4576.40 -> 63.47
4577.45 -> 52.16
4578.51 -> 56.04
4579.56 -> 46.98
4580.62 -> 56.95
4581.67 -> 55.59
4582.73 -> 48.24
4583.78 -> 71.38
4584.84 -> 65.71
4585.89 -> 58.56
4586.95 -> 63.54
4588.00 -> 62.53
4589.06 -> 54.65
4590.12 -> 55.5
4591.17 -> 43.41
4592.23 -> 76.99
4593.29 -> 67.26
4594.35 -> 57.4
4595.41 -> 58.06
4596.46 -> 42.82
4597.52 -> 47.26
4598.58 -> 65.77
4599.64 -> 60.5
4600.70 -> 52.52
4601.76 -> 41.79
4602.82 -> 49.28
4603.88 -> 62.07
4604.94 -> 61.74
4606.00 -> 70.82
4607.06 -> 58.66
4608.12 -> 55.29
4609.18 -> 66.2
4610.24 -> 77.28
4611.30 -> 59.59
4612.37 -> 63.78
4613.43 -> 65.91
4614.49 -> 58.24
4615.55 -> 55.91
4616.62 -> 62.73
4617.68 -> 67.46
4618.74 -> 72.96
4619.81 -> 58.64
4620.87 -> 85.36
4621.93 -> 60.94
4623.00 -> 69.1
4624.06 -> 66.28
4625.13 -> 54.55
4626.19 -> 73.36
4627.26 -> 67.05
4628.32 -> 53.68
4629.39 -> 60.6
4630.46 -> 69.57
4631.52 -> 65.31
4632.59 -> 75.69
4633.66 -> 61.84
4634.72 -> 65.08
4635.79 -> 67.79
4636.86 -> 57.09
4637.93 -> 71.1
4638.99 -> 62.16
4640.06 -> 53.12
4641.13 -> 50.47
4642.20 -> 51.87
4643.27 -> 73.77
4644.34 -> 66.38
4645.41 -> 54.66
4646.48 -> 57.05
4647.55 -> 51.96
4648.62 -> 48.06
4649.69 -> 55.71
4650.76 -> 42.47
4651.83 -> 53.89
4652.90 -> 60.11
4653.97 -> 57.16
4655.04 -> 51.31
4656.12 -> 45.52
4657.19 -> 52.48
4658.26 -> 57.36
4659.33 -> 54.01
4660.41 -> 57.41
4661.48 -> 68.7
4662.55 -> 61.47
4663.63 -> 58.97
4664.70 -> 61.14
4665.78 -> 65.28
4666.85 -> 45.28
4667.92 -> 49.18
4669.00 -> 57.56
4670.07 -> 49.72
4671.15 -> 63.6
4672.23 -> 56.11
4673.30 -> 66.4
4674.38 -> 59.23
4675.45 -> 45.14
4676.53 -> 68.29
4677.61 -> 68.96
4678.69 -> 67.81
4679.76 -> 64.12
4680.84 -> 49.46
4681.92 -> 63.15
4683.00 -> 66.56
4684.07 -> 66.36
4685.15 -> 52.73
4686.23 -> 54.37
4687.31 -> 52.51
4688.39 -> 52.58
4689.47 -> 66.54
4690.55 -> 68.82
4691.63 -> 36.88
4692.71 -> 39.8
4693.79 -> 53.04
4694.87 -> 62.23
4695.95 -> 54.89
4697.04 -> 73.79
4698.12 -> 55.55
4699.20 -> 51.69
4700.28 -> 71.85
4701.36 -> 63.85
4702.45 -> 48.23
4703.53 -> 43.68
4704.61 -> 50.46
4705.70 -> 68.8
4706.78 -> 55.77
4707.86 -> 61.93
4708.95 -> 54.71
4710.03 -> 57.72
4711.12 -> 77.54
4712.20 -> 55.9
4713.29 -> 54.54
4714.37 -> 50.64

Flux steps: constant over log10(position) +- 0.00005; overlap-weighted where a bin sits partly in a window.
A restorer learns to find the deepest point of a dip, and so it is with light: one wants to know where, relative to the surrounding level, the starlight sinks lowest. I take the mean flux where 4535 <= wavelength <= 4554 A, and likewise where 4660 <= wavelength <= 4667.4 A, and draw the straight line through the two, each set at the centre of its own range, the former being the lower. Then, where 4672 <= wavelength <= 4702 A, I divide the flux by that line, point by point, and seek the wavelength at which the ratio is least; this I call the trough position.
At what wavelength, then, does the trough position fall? 4691.63 A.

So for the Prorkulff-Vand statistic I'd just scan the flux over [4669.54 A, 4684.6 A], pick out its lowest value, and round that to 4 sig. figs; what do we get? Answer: 45.14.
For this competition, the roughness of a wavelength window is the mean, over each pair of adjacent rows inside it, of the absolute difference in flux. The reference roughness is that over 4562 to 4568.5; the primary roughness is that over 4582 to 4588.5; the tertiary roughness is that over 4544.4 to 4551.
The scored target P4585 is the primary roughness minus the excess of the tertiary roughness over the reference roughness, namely 20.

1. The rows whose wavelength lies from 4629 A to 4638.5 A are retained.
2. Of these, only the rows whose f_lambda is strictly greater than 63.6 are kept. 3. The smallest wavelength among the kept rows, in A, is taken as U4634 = 4630.46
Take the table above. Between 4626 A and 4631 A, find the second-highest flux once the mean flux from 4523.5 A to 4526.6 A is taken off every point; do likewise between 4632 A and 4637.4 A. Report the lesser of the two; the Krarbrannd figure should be 13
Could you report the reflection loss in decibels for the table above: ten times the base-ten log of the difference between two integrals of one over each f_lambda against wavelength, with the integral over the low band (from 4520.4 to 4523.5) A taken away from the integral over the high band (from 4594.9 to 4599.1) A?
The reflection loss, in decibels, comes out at -16.3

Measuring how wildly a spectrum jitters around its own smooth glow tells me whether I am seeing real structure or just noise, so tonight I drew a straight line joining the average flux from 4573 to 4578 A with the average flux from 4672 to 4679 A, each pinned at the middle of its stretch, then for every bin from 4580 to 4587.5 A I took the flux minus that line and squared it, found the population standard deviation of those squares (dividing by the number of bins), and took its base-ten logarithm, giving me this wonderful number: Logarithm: 1.74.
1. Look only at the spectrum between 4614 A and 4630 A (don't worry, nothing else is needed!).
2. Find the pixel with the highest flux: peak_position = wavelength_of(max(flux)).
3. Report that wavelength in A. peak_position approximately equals 4620.87 A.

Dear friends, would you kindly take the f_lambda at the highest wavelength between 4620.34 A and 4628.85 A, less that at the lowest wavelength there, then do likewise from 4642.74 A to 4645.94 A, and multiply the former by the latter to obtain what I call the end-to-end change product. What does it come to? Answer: 605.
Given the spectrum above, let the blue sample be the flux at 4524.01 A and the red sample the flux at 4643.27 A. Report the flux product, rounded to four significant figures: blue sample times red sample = 4250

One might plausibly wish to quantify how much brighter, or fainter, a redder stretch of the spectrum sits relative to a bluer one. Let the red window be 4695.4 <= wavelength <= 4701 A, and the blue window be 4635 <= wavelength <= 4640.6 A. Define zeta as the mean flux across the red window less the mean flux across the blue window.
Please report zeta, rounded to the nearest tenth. -0.7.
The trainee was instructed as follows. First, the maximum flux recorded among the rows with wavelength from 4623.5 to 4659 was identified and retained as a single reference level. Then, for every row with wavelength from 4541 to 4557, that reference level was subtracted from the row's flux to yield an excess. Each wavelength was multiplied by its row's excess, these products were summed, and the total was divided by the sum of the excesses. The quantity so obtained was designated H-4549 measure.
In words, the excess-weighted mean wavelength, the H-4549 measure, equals 4549.0 A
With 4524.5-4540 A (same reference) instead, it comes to 4531.9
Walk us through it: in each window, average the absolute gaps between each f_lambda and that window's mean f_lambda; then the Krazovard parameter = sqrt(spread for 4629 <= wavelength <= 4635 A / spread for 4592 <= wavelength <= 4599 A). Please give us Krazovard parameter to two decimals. 0.68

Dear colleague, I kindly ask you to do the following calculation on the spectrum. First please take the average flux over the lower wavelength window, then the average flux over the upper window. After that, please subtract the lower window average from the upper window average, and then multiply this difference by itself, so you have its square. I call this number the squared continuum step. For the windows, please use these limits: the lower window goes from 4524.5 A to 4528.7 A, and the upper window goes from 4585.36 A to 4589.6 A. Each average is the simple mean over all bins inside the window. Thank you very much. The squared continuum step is 57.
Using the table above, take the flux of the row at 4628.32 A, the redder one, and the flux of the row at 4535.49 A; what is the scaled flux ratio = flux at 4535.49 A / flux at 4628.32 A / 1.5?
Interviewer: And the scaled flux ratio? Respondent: 0.67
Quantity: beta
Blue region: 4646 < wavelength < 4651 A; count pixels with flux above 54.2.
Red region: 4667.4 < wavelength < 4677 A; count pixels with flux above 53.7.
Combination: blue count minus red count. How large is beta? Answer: -4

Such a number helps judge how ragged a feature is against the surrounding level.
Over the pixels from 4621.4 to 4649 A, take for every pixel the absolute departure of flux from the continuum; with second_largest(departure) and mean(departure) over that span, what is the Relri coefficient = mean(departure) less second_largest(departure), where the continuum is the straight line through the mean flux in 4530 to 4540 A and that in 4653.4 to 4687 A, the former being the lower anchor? -8.3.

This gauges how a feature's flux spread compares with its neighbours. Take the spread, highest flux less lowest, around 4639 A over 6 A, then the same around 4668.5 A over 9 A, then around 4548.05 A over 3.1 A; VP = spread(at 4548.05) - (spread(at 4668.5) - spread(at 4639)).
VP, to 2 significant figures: 11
